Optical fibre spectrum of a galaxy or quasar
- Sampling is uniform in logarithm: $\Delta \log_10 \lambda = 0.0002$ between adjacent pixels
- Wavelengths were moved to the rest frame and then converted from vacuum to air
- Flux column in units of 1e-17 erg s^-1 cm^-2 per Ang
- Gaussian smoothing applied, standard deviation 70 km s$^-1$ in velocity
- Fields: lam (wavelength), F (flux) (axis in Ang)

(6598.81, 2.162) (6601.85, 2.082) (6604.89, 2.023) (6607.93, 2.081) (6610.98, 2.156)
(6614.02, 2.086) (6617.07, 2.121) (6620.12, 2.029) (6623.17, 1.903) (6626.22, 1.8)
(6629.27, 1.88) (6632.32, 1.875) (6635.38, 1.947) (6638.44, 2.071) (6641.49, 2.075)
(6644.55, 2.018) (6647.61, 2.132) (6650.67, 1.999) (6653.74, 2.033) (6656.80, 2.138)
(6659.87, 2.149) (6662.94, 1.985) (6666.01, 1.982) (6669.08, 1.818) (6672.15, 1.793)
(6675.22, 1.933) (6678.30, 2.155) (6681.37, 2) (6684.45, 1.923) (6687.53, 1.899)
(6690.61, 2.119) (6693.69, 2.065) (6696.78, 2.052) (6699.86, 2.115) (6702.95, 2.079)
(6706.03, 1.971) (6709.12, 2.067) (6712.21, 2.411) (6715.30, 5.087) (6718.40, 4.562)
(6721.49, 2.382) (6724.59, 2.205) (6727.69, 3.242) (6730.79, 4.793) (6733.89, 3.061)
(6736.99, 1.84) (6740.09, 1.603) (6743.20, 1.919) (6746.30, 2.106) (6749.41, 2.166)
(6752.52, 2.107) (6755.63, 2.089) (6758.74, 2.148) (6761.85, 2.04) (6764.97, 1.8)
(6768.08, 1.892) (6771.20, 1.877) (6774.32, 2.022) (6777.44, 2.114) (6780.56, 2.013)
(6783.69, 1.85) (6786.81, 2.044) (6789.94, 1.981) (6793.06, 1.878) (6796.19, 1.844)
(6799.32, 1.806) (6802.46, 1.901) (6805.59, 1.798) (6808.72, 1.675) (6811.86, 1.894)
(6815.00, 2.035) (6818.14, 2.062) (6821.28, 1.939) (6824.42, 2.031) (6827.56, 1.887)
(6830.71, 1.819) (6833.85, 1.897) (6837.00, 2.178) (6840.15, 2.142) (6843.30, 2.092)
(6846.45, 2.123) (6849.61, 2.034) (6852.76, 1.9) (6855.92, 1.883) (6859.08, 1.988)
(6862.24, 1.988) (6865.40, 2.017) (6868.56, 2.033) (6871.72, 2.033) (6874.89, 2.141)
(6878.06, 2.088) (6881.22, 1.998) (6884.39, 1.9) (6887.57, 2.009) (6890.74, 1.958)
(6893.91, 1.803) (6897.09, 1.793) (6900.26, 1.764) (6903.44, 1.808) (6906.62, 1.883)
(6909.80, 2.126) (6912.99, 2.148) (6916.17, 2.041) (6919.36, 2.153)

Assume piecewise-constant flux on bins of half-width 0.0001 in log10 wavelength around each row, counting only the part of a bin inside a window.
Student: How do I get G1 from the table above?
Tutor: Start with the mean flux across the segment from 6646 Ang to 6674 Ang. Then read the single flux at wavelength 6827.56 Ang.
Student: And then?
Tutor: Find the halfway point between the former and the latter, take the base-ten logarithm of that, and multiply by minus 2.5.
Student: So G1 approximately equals -0.72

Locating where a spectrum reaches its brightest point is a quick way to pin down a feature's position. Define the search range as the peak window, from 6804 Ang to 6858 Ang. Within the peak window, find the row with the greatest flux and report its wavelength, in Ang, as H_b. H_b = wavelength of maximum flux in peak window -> 6837.00 Ang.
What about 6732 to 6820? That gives 6733.89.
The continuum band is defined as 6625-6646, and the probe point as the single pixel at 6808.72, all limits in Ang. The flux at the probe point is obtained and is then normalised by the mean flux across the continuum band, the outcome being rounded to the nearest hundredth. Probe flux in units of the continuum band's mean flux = 0.86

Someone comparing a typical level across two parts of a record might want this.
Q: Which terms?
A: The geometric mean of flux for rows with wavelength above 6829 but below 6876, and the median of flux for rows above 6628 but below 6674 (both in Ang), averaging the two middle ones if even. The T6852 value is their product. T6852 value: 4.03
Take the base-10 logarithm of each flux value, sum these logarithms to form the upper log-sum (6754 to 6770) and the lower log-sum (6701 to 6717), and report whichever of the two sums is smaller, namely 1.5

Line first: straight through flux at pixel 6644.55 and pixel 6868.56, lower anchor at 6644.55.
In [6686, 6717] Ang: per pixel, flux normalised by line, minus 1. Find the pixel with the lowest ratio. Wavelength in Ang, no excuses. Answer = 6687.53 Ang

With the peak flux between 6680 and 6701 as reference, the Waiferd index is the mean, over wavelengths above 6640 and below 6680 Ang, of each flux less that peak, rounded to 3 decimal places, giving -0.103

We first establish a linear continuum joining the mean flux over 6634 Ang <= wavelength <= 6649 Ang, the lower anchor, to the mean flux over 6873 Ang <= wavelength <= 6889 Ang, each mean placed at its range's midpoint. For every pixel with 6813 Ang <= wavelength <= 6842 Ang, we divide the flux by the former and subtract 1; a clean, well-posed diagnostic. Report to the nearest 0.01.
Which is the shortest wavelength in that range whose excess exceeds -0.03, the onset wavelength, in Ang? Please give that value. 6815.00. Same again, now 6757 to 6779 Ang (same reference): 6758.74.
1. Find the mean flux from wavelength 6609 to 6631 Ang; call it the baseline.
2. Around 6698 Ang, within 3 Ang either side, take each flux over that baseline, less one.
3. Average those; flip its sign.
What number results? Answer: -0.04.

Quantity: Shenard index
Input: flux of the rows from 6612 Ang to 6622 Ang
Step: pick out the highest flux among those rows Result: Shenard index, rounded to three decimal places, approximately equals 2.121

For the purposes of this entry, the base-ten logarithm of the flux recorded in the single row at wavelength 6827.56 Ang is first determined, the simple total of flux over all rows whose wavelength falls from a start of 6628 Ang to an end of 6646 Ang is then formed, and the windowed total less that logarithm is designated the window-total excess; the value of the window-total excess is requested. 11.6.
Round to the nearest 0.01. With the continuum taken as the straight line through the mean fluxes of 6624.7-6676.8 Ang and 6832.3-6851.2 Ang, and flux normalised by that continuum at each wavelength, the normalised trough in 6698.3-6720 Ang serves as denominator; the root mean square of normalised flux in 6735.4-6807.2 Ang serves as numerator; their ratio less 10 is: -9.02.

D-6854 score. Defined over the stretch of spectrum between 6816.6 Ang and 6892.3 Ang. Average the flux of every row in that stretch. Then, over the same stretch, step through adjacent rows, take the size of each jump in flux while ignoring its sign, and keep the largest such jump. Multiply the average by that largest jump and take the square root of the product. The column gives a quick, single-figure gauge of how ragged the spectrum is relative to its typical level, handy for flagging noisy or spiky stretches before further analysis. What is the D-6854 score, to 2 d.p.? 0.75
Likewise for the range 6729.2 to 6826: 1.90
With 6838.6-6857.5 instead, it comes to 0.52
